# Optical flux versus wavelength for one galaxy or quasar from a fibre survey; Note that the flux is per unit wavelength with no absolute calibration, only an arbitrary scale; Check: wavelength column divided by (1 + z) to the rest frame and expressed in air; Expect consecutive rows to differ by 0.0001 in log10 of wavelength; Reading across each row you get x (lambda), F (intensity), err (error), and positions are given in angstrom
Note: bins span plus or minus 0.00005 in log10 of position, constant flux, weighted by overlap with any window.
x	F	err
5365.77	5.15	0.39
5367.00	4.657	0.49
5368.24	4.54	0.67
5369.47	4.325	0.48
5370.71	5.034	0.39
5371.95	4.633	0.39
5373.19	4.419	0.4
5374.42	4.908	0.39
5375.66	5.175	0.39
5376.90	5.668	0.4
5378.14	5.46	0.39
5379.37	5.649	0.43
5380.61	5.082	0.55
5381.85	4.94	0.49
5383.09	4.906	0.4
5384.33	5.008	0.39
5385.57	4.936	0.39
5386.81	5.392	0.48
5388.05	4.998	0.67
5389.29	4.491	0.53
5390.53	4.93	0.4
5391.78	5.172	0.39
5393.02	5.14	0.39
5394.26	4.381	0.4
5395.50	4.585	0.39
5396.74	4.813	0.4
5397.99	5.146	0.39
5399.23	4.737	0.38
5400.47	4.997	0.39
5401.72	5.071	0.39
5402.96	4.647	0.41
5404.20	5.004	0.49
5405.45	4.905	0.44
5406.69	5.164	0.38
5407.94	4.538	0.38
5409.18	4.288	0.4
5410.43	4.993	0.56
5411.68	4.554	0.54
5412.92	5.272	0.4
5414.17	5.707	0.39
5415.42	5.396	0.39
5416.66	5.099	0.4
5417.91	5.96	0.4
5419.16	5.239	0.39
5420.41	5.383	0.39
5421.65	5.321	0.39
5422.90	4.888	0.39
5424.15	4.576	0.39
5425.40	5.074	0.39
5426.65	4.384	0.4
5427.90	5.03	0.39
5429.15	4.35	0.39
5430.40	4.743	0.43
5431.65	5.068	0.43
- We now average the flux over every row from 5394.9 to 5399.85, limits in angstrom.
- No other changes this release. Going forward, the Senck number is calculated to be 4.82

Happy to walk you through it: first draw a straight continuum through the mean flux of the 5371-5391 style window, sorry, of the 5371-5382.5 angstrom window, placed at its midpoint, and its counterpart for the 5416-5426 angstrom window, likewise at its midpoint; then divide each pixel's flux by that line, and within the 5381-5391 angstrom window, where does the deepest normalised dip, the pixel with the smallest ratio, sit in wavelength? 5389.29 angstrom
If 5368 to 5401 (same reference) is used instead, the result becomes 5369.47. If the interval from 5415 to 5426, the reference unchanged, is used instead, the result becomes 5424.15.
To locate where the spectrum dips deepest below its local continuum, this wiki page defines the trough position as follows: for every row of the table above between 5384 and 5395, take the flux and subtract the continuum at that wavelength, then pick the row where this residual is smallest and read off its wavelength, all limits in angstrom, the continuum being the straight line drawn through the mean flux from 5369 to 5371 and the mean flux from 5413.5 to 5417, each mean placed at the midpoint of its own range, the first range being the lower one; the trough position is 5394.26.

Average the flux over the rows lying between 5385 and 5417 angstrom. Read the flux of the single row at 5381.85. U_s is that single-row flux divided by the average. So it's 1.00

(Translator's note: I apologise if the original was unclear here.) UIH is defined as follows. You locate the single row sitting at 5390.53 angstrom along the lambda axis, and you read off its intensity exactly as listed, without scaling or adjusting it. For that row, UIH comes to 4.93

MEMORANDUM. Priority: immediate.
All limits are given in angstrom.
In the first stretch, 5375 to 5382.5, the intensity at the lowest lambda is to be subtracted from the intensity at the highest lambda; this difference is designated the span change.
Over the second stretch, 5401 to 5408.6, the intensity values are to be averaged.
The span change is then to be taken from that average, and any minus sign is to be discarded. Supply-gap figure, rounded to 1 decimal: 5.1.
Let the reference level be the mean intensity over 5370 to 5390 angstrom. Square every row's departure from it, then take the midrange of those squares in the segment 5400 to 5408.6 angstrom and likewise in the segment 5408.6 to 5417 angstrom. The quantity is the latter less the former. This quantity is 0.16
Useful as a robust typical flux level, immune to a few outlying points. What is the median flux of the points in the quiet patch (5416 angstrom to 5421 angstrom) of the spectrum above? 5.3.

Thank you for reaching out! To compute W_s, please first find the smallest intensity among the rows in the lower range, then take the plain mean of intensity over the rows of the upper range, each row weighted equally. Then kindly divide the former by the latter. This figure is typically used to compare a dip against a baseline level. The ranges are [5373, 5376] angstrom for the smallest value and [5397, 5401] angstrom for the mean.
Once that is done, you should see 0.89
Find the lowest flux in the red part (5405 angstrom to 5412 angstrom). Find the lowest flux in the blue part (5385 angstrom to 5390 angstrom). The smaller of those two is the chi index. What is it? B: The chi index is 4.29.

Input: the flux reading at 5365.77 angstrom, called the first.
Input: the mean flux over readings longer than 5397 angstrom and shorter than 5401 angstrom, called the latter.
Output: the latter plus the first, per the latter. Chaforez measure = 2.04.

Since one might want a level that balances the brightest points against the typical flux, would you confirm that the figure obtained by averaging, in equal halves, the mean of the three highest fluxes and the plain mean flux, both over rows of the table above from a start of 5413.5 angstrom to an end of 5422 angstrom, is 5.57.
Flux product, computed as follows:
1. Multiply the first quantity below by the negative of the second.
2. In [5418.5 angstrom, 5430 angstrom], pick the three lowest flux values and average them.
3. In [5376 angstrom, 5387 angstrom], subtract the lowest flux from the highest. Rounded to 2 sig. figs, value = -3.4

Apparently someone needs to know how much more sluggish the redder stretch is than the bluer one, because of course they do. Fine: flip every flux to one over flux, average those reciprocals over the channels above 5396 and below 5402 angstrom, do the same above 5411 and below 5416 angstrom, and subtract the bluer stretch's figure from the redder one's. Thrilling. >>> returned -0.010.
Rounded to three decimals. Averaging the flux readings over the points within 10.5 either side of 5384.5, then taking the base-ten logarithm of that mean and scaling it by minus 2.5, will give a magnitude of -1.763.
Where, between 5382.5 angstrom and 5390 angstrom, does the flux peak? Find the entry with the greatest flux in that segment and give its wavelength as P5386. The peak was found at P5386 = 5386.81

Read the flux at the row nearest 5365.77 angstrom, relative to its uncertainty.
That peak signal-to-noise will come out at 13.2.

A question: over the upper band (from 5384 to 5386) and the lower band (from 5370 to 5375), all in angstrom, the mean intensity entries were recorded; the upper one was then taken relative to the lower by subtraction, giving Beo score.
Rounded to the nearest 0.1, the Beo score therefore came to 0.2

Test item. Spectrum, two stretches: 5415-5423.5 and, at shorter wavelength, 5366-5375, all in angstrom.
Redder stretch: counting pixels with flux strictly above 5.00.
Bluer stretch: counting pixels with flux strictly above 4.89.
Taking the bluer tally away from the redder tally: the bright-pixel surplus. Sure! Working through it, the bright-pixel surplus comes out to 4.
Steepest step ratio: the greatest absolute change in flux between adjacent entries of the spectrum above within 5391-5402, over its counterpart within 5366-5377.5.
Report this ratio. 1.1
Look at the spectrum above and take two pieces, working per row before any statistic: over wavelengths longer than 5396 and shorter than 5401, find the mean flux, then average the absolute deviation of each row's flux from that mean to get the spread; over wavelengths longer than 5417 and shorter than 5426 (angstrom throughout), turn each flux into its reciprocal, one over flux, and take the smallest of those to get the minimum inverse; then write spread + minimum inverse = 0.32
